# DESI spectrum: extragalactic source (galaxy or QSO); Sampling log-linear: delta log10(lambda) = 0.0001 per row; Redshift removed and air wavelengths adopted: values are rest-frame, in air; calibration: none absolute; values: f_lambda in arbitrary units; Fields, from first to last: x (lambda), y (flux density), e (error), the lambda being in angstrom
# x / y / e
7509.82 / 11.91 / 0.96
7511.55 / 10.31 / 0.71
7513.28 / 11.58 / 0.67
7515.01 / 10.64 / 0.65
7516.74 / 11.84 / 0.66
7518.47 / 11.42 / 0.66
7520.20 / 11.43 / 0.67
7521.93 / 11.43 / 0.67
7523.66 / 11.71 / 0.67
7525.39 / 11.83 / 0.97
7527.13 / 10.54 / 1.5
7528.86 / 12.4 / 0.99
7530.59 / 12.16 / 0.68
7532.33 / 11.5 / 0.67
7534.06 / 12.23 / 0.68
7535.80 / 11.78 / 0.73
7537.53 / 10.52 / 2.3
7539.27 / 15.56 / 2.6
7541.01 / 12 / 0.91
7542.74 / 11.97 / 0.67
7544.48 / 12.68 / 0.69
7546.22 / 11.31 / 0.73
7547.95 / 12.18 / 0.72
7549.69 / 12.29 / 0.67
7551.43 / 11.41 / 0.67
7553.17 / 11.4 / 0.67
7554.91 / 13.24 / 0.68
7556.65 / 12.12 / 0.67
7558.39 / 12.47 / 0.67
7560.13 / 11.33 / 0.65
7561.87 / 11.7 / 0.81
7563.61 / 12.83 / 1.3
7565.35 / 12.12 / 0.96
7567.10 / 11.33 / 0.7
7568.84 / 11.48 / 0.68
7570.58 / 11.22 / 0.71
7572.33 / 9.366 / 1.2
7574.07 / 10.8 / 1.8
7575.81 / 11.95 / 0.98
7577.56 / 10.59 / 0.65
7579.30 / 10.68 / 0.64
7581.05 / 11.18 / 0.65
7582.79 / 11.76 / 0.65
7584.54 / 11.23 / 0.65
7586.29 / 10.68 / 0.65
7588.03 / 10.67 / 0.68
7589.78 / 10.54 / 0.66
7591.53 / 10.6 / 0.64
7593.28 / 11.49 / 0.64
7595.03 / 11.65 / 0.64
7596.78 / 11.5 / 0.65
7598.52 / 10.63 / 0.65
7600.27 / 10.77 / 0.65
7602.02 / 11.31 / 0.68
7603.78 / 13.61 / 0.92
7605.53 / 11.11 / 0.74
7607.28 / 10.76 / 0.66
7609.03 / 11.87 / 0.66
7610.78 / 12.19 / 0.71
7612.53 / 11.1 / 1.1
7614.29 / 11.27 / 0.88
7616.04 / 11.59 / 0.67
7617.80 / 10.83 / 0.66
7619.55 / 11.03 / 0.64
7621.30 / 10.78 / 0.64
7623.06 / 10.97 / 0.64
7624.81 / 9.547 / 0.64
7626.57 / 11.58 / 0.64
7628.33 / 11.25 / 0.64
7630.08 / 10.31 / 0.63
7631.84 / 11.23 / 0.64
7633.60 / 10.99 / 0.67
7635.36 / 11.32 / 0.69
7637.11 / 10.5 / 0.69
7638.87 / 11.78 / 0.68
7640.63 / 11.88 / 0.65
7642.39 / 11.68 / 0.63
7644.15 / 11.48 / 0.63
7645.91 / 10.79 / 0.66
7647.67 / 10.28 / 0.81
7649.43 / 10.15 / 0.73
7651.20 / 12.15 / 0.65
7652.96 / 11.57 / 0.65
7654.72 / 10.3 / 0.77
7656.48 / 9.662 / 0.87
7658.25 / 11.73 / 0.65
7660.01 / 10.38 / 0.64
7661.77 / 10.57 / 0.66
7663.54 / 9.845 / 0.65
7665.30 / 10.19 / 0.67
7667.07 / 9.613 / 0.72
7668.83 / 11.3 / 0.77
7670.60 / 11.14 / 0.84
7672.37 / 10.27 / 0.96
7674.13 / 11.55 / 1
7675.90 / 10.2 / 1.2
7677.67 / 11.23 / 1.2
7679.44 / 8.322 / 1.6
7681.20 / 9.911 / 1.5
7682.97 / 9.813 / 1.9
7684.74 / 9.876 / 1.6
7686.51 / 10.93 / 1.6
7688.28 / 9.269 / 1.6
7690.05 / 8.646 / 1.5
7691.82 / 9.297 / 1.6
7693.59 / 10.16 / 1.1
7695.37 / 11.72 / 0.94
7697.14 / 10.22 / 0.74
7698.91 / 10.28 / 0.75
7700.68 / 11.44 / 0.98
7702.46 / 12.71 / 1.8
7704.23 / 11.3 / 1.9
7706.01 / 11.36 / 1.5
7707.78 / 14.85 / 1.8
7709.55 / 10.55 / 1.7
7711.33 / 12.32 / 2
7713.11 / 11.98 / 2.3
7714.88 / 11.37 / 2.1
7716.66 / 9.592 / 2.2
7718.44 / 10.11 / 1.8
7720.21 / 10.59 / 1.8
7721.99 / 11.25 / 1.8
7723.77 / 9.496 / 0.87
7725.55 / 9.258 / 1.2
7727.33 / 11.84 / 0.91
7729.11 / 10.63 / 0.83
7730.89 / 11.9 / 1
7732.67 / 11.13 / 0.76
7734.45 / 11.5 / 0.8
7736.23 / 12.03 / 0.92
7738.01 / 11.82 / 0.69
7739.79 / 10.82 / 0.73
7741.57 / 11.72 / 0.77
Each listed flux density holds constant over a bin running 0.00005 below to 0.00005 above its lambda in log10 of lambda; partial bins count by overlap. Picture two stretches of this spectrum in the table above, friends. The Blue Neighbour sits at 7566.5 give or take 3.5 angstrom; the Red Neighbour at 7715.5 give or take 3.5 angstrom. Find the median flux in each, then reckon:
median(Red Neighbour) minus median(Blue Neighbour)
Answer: -1.1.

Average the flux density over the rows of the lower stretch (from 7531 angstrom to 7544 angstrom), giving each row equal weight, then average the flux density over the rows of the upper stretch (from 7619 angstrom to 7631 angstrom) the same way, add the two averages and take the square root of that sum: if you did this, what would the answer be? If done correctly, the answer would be 4.80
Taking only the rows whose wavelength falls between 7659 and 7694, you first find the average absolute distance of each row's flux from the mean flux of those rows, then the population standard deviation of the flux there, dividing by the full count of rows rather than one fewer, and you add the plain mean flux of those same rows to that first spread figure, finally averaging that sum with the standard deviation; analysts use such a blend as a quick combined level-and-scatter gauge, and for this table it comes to 5.81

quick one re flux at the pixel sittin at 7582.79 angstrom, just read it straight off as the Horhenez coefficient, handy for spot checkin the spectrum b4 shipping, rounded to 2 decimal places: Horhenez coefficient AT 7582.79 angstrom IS 11.76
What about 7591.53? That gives 10.60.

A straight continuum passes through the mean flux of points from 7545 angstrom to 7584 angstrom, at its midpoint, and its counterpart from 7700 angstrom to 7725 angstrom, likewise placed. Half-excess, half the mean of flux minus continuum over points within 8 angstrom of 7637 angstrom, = -0.11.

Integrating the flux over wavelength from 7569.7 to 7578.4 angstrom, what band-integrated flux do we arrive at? 94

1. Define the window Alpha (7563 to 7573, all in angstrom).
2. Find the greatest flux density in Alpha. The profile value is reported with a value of 12.83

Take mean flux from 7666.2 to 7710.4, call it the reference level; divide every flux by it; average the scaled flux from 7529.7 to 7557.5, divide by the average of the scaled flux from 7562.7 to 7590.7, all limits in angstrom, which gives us 1.09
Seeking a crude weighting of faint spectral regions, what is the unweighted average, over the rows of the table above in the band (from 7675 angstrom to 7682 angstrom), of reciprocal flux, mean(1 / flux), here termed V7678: 0.102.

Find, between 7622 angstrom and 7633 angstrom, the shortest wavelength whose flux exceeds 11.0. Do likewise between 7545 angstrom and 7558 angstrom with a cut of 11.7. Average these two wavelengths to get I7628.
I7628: 7587.3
